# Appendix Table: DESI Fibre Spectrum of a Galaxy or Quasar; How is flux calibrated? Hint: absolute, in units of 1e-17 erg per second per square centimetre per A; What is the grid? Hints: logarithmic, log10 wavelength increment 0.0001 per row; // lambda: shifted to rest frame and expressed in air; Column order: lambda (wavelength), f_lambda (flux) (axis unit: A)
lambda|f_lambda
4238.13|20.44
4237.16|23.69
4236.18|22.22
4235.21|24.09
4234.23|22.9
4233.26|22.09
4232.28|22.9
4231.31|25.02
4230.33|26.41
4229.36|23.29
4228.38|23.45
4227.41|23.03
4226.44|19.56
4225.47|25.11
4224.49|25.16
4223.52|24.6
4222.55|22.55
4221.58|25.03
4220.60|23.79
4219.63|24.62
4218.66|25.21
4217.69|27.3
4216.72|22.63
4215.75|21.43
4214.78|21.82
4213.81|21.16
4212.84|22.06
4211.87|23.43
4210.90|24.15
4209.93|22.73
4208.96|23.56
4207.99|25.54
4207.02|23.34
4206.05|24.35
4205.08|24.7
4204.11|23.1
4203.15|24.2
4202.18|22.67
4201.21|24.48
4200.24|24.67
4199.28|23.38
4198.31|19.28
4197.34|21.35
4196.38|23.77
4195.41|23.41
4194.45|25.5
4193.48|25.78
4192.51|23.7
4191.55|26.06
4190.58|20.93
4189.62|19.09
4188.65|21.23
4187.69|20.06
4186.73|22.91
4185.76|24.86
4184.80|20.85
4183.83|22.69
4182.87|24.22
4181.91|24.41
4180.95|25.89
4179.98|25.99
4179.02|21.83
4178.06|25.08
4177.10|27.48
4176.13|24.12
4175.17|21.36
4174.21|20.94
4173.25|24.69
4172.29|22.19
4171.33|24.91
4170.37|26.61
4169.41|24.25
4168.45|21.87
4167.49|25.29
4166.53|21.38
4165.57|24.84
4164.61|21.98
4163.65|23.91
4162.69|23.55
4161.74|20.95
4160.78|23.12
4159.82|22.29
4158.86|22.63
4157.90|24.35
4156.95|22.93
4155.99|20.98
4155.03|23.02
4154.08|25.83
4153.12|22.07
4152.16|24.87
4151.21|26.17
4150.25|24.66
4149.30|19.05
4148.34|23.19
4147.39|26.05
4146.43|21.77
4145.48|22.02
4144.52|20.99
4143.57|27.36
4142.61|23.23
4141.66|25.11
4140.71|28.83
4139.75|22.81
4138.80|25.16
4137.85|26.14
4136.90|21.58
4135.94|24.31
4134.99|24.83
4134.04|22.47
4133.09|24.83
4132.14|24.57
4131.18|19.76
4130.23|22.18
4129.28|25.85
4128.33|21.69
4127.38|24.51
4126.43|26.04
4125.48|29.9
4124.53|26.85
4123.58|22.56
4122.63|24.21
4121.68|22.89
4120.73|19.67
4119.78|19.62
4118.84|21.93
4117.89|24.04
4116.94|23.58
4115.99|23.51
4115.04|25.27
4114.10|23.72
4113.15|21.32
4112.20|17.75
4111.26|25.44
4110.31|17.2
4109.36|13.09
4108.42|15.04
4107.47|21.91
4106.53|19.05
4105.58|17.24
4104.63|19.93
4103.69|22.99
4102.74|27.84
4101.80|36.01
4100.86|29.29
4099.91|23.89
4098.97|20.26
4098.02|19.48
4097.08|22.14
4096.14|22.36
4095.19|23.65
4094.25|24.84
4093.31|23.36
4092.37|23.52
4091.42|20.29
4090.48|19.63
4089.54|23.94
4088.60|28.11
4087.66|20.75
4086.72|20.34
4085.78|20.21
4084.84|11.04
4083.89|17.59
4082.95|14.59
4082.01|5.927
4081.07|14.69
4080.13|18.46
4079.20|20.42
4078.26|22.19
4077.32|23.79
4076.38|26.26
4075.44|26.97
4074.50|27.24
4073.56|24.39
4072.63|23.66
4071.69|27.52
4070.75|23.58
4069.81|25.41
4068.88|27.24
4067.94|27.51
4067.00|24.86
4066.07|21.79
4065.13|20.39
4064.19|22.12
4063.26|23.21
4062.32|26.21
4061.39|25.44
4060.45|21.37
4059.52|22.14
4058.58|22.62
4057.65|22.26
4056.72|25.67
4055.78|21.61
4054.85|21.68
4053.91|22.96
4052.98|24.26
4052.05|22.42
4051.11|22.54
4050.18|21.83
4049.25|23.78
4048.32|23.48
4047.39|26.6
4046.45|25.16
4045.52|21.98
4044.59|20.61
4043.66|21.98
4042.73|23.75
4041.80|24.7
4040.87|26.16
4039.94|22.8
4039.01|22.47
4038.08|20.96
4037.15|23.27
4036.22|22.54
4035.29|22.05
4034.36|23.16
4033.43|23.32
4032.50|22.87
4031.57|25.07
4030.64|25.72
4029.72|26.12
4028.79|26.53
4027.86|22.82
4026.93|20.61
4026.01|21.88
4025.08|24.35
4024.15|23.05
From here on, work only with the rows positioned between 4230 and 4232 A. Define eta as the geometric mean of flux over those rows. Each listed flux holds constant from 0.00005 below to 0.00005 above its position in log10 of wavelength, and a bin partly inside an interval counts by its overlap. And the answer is 25.7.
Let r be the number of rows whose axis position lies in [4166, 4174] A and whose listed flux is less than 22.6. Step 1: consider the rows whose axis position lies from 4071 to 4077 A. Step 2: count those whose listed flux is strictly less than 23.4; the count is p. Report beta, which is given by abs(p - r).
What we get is 3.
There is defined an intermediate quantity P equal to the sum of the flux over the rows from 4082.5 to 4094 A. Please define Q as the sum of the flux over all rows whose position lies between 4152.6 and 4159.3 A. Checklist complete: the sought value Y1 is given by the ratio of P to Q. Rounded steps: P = 243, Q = 162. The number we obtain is 1.5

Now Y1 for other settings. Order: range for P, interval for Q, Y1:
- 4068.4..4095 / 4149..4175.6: 0.9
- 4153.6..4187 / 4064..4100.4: 1.0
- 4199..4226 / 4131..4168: 0.7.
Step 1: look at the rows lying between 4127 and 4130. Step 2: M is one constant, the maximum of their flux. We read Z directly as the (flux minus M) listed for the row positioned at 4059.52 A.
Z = -3.7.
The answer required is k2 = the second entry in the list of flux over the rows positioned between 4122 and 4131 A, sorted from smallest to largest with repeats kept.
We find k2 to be 22.18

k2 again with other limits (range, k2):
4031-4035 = 23.16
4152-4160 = 22.07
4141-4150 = 20.99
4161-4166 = 21.98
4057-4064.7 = 22.12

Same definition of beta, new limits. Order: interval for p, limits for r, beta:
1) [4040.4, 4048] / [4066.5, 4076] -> 3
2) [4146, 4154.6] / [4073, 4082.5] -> 1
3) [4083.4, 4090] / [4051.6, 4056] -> 2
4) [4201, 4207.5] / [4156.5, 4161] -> 2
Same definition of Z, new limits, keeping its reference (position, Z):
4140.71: 3.0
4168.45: -4.0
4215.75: -4.4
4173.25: -1.2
